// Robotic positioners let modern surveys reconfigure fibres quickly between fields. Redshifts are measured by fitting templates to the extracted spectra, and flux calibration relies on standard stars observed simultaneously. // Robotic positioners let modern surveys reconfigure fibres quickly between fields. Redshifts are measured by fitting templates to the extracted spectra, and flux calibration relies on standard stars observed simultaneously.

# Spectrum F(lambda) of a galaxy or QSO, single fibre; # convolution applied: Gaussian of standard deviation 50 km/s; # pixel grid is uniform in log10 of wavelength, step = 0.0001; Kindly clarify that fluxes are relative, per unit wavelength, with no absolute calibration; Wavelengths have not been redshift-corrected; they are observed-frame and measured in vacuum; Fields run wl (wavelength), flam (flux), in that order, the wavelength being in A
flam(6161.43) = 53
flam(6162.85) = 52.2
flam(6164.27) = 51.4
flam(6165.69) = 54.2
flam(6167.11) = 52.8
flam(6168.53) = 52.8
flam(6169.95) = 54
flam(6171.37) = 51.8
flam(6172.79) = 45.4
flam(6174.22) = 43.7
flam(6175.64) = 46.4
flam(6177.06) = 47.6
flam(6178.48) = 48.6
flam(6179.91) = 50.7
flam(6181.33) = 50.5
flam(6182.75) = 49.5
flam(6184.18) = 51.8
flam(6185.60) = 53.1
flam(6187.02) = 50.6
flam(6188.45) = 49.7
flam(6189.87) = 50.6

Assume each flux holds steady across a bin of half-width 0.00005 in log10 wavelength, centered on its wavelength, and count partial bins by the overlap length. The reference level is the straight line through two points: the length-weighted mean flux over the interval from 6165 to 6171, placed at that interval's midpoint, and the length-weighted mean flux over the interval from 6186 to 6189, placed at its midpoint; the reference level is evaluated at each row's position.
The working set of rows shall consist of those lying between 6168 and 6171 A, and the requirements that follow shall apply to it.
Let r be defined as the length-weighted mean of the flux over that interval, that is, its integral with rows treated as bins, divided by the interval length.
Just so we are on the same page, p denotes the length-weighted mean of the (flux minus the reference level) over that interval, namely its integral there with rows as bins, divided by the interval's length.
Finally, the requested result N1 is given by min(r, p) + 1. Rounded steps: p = 0.1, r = 53.3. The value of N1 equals 1.1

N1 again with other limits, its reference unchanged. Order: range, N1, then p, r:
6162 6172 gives 0.2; -0.8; 52.7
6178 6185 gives 0.0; -1.0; 50.3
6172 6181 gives -3.8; -4.8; 47.2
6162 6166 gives -0.5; -1.5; 52.4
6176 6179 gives -3.1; -4.1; 47.9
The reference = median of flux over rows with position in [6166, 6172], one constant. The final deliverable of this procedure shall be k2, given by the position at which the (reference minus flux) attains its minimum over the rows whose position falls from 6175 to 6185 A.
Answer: 6184.18 A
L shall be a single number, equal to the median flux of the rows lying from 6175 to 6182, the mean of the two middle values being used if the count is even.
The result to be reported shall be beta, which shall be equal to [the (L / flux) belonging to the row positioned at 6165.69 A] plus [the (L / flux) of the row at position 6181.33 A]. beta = 1.86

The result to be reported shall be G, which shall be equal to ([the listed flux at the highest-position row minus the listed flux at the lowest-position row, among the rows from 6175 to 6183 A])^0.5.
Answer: 1.8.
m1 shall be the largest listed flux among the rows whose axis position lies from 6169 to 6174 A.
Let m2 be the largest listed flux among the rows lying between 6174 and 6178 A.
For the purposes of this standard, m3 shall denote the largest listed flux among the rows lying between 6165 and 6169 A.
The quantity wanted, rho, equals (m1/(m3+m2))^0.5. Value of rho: 0.728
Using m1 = 54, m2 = 47.6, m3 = 54.2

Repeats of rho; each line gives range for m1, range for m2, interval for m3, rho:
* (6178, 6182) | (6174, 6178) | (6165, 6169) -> 0.706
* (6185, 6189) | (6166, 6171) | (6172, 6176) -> 0.727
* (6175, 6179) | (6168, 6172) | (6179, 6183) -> 0.681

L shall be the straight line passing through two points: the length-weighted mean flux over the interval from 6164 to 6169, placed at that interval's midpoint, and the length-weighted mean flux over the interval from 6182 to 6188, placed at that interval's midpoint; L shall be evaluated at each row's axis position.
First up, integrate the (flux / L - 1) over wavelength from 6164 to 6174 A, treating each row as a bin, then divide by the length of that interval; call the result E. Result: -0.02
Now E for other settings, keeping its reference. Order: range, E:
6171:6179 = -0.10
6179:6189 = -0.01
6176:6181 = -0.06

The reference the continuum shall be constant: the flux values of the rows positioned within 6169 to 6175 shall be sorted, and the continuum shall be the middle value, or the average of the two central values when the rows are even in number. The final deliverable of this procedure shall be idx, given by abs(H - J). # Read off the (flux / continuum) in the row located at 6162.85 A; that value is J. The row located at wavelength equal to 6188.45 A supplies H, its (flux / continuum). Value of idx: 0.05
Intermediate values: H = 1.02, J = 1.07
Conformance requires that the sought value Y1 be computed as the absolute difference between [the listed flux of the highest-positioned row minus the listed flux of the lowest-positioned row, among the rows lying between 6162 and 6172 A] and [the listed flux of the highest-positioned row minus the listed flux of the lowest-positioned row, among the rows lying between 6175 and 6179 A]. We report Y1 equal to 2.6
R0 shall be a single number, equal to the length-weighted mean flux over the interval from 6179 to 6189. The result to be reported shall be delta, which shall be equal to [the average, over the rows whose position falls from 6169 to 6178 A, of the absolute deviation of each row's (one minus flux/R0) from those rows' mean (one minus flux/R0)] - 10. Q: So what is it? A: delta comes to -9.938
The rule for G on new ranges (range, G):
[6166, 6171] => 1.1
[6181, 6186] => 1.6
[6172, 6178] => 1.5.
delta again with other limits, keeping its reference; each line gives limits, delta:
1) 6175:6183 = -9.973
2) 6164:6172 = -9.983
